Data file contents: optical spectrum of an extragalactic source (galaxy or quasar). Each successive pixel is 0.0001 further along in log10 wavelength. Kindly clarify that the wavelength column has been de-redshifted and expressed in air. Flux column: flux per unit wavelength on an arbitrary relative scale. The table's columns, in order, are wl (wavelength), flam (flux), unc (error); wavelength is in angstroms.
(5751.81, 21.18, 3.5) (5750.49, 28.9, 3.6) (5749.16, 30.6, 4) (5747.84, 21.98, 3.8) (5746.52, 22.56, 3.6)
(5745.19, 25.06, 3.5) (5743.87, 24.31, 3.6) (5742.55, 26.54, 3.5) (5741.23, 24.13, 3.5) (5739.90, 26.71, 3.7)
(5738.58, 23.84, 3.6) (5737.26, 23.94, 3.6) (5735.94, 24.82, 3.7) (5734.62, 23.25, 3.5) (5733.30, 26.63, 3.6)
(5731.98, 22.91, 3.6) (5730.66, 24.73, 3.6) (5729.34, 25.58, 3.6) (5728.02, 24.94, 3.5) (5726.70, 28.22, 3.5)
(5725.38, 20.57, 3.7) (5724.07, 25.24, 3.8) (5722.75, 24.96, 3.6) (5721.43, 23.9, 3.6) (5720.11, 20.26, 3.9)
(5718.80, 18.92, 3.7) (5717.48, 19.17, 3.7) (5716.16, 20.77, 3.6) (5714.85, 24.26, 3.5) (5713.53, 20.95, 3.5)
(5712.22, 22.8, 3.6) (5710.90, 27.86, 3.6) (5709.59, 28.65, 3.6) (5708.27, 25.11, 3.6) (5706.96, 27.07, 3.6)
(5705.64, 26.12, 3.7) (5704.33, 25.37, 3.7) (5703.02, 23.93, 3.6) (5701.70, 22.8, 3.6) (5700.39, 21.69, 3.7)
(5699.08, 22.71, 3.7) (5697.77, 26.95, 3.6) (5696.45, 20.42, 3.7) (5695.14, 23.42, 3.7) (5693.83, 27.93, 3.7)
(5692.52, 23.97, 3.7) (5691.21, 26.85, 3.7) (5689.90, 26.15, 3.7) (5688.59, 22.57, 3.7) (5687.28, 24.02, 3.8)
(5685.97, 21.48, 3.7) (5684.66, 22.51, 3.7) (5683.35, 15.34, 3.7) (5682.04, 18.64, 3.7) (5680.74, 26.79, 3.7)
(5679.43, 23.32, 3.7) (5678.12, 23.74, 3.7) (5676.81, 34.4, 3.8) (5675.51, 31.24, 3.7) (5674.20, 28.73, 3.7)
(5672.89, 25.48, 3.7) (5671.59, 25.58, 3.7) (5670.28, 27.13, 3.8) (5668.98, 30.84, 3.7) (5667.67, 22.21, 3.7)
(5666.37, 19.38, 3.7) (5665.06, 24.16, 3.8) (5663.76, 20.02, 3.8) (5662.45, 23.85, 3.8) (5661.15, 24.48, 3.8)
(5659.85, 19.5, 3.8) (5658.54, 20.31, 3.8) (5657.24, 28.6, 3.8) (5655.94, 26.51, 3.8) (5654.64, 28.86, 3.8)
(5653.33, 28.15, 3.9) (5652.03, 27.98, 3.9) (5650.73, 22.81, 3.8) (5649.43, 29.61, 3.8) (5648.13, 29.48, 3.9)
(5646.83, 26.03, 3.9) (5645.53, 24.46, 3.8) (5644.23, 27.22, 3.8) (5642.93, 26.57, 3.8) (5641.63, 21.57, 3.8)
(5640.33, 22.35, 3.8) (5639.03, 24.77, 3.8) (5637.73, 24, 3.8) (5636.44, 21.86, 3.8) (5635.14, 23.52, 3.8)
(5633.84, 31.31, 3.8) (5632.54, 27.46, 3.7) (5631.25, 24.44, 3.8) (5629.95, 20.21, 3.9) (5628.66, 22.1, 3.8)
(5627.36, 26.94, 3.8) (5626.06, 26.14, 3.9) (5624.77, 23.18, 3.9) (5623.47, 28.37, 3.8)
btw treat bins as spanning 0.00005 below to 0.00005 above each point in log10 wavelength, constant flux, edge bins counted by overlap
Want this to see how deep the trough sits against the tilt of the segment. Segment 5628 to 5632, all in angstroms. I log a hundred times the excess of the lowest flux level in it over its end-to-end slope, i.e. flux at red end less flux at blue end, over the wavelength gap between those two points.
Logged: 1931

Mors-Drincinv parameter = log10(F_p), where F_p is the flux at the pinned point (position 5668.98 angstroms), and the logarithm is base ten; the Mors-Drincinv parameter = 1.489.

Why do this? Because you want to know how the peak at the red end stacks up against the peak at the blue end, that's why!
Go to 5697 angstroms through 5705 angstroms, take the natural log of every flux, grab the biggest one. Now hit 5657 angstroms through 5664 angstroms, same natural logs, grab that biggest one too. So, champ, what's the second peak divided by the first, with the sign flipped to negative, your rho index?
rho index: -1.02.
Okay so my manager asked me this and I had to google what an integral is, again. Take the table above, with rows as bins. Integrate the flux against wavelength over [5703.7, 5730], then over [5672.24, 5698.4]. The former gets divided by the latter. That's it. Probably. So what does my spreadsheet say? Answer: 0.979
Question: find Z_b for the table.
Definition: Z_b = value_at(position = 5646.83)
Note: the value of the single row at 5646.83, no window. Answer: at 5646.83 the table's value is 26.03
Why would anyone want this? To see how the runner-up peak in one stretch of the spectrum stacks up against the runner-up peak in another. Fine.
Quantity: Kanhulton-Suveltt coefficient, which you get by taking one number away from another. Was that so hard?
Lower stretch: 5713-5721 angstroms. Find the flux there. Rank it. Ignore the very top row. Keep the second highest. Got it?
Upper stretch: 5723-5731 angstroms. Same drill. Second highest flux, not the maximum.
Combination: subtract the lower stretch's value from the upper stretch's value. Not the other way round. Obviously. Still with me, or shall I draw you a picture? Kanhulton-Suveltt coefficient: 4.6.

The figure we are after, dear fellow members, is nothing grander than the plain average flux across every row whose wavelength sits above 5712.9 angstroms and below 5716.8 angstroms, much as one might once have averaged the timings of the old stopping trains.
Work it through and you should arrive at 22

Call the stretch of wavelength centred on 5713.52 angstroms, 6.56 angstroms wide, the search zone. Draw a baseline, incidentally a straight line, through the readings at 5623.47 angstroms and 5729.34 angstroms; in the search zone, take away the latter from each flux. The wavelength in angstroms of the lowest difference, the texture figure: 5716.16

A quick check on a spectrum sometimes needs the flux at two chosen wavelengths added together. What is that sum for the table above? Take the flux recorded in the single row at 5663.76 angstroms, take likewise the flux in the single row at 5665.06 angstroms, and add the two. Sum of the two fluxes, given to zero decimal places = 44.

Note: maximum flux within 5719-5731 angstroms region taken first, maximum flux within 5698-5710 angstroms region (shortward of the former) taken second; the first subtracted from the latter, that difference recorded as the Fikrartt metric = 0.43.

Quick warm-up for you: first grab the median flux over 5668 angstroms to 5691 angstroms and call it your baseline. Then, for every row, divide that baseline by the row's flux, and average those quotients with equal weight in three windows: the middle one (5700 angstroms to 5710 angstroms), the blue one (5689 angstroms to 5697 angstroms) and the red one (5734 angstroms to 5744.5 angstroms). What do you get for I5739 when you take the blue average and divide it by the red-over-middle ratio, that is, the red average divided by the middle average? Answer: 1.03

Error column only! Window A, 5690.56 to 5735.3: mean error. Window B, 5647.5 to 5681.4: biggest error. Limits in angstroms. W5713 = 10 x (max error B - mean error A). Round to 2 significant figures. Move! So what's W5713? 2.6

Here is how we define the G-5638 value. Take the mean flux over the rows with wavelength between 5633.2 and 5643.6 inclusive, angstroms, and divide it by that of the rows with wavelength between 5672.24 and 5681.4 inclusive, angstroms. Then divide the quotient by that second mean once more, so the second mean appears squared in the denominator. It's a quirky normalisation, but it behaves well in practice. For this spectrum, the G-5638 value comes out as 0.032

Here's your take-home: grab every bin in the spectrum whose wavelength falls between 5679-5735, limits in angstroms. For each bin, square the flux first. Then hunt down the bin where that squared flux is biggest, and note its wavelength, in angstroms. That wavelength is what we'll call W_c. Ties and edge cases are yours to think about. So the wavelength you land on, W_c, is 5709.59 angstroms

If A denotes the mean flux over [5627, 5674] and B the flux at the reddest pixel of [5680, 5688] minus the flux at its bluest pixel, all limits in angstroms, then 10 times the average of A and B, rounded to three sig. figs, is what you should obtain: 111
